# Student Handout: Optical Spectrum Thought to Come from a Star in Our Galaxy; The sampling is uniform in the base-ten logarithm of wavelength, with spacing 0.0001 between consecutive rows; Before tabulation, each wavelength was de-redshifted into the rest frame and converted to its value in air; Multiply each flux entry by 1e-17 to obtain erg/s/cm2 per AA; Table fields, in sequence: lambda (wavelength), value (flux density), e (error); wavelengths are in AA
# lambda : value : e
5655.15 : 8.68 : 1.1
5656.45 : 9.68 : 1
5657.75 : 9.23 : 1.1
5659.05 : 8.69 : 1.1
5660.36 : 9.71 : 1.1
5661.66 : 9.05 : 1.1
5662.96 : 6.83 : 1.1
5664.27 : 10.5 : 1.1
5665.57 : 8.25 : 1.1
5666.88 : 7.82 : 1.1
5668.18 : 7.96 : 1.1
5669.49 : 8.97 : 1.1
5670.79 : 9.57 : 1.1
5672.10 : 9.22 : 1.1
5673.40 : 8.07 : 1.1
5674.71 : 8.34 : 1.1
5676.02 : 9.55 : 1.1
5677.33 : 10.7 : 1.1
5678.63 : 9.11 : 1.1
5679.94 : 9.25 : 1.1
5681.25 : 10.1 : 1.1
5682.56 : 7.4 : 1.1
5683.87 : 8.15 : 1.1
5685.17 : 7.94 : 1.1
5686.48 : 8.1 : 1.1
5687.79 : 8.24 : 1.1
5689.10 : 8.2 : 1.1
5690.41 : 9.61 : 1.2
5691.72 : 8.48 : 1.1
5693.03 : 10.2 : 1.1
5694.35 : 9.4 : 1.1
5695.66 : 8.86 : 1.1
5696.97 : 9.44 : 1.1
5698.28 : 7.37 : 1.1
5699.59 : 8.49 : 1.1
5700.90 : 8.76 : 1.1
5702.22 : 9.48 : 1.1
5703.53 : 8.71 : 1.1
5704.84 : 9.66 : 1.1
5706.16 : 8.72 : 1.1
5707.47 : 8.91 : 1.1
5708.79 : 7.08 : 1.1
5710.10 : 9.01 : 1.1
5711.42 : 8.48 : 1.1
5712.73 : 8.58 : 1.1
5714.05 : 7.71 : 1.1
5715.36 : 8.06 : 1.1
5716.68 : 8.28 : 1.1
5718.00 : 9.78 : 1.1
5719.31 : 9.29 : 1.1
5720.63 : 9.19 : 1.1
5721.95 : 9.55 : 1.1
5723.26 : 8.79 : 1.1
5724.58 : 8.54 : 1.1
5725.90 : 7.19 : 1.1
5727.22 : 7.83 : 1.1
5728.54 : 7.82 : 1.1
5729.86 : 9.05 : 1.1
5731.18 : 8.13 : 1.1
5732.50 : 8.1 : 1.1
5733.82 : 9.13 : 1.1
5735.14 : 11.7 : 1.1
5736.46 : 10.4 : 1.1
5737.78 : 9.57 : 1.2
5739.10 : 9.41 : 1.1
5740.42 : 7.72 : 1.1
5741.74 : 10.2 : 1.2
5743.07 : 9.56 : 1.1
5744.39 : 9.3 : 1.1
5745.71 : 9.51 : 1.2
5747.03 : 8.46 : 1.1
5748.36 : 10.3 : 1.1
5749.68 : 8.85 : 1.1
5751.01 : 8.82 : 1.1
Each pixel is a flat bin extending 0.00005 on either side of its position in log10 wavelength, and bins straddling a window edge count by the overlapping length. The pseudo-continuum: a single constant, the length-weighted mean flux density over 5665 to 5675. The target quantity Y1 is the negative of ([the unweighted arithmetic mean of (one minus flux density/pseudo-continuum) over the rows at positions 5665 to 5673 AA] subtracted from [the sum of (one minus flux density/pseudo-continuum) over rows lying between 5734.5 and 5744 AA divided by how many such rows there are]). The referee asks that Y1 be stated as 0.14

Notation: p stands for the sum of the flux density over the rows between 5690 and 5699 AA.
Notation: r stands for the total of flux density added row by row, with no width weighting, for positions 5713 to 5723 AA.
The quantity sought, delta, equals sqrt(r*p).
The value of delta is 62.6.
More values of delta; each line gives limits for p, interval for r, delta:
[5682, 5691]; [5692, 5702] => 60.0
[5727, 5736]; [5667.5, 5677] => 61.7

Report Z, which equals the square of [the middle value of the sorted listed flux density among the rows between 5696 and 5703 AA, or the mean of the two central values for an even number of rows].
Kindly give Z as 77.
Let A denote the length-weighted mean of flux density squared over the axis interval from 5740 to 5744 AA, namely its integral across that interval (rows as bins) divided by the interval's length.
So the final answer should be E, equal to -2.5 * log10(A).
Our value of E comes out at -4.84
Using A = 87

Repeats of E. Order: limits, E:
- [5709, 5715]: -4.61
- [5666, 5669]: -4.51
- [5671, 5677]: -4.77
